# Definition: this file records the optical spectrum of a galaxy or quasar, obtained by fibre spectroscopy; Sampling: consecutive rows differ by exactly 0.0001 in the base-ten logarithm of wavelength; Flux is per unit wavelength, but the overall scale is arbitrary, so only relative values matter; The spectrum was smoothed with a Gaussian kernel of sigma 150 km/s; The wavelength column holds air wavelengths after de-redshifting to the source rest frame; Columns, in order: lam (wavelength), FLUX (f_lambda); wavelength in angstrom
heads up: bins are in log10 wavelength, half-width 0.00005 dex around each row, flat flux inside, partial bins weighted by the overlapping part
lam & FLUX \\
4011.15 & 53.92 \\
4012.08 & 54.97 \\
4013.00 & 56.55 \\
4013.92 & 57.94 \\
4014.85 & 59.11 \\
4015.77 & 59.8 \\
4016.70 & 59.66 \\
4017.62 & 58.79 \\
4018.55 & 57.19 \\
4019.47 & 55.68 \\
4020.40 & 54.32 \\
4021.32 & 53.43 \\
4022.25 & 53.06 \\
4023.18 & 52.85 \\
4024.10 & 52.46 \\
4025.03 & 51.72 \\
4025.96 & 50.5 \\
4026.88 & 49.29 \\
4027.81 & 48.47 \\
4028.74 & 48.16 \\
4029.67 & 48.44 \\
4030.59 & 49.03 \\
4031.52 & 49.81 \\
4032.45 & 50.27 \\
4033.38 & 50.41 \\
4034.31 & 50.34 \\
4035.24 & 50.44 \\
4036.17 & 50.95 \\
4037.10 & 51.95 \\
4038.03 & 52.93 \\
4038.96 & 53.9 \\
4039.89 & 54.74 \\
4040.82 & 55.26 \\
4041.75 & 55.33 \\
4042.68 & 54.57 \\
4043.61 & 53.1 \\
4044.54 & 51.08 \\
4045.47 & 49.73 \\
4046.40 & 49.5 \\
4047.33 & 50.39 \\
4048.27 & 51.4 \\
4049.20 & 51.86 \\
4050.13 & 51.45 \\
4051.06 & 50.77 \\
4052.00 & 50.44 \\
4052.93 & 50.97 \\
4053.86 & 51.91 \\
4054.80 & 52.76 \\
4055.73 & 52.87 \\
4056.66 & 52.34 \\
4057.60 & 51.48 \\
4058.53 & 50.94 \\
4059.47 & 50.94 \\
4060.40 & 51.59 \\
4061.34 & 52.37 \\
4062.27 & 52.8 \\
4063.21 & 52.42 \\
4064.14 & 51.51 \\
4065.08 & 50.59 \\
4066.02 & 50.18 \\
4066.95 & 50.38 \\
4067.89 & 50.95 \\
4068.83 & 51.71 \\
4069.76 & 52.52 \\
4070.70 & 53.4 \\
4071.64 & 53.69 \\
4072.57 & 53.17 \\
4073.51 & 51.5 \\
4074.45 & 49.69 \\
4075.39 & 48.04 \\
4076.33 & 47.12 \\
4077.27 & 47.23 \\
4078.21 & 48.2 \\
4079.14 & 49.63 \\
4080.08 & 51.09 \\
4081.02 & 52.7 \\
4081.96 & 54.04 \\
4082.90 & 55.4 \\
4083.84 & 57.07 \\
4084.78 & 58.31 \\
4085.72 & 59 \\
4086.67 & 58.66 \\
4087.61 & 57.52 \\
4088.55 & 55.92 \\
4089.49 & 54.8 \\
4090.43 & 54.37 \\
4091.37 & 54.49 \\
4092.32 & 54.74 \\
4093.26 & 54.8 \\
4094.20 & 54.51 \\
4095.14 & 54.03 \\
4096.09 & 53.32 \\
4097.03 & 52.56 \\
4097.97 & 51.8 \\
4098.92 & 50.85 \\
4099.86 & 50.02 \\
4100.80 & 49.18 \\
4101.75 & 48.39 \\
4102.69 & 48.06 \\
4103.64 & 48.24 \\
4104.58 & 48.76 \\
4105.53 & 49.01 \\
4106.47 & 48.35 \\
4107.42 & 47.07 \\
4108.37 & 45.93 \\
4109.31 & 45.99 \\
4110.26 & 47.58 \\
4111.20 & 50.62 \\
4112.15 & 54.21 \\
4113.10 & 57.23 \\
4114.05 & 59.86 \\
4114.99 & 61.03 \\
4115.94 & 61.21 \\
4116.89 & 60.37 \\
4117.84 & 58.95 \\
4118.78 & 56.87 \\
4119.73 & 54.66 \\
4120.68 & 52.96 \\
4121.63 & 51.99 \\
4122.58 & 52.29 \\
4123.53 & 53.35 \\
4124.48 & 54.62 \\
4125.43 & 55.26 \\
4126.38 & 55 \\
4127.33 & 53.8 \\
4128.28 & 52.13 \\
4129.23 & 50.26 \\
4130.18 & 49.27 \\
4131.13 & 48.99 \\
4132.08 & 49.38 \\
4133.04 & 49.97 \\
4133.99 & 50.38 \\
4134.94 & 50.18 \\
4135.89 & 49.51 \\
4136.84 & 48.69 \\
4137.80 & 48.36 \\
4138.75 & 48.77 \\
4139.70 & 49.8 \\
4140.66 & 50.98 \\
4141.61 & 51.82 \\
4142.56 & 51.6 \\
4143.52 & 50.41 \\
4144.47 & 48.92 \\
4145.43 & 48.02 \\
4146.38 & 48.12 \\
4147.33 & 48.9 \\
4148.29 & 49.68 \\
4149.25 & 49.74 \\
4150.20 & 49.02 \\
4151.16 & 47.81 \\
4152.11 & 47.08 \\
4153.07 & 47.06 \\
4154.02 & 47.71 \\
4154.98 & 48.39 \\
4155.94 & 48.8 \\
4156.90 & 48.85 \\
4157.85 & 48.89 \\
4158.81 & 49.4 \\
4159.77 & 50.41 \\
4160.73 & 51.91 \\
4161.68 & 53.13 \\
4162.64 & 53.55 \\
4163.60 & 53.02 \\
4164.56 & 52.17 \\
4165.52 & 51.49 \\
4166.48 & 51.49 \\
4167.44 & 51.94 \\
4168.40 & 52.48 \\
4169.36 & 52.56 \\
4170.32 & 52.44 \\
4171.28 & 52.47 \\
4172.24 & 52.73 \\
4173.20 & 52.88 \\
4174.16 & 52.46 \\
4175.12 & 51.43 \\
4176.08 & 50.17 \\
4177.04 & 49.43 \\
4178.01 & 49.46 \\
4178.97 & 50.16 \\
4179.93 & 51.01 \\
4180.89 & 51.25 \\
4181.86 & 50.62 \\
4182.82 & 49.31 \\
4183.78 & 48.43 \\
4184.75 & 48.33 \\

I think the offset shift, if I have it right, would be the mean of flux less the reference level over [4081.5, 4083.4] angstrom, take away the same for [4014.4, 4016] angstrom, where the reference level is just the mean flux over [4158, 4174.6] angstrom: -4.7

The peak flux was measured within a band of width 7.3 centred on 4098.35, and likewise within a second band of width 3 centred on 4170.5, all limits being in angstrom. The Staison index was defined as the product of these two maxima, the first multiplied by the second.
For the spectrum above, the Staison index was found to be 2840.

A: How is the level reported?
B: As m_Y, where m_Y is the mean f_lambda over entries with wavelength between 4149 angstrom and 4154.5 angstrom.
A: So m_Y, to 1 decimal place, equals 48.1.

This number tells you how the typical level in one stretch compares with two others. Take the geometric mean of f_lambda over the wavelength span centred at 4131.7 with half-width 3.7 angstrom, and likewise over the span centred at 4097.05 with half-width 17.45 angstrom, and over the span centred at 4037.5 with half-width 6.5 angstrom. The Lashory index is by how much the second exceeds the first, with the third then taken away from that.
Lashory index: -49.9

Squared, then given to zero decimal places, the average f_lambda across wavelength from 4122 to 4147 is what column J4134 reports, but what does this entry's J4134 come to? 2577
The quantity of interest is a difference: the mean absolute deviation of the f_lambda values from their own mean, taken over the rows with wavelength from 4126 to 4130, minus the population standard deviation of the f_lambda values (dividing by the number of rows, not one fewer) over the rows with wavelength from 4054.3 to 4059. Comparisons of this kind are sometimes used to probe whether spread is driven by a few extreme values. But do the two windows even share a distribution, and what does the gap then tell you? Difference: 0.9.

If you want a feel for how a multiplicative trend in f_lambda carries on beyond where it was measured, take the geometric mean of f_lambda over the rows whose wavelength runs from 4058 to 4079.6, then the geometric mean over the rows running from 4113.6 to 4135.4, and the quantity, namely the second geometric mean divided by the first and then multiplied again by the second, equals 57.1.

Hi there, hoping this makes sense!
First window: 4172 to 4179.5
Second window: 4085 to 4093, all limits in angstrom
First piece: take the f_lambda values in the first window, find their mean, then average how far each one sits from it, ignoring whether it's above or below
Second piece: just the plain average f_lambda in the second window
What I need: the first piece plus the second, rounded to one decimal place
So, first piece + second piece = 57.5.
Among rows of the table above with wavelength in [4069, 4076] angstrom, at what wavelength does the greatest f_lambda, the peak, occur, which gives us 4071.64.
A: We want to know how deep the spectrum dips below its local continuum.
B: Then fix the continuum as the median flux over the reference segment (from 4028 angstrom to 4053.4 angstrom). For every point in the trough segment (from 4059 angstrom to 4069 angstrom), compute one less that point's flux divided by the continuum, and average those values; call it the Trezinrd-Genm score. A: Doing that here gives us -0.01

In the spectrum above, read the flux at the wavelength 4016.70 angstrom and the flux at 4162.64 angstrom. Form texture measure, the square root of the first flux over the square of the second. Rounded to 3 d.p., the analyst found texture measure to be 0.144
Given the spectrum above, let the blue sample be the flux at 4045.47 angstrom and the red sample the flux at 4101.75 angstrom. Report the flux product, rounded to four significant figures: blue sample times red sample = 2406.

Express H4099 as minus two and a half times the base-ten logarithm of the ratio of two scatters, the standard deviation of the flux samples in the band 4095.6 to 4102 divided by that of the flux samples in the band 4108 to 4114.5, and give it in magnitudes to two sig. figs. 1.2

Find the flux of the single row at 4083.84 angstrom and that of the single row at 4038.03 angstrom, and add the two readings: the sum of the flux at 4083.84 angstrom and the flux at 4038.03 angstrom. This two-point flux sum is 110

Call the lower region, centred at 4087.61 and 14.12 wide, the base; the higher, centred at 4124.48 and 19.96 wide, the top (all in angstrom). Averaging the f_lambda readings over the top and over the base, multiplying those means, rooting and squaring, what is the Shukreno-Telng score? 3007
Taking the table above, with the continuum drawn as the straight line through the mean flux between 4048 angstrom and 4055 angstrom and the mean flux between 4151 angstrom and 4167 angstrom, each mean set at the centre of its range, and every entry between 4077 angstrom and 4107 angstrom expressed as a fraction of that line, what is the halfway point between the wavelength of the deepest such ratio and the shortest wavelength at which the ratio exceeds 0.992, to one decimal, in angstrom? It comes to 4078.7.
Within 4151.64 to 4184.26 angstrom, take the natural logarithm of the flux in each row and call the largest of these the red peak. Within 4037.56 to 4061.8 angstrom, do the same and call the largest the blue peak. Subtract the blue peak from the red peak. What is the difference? -0.03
